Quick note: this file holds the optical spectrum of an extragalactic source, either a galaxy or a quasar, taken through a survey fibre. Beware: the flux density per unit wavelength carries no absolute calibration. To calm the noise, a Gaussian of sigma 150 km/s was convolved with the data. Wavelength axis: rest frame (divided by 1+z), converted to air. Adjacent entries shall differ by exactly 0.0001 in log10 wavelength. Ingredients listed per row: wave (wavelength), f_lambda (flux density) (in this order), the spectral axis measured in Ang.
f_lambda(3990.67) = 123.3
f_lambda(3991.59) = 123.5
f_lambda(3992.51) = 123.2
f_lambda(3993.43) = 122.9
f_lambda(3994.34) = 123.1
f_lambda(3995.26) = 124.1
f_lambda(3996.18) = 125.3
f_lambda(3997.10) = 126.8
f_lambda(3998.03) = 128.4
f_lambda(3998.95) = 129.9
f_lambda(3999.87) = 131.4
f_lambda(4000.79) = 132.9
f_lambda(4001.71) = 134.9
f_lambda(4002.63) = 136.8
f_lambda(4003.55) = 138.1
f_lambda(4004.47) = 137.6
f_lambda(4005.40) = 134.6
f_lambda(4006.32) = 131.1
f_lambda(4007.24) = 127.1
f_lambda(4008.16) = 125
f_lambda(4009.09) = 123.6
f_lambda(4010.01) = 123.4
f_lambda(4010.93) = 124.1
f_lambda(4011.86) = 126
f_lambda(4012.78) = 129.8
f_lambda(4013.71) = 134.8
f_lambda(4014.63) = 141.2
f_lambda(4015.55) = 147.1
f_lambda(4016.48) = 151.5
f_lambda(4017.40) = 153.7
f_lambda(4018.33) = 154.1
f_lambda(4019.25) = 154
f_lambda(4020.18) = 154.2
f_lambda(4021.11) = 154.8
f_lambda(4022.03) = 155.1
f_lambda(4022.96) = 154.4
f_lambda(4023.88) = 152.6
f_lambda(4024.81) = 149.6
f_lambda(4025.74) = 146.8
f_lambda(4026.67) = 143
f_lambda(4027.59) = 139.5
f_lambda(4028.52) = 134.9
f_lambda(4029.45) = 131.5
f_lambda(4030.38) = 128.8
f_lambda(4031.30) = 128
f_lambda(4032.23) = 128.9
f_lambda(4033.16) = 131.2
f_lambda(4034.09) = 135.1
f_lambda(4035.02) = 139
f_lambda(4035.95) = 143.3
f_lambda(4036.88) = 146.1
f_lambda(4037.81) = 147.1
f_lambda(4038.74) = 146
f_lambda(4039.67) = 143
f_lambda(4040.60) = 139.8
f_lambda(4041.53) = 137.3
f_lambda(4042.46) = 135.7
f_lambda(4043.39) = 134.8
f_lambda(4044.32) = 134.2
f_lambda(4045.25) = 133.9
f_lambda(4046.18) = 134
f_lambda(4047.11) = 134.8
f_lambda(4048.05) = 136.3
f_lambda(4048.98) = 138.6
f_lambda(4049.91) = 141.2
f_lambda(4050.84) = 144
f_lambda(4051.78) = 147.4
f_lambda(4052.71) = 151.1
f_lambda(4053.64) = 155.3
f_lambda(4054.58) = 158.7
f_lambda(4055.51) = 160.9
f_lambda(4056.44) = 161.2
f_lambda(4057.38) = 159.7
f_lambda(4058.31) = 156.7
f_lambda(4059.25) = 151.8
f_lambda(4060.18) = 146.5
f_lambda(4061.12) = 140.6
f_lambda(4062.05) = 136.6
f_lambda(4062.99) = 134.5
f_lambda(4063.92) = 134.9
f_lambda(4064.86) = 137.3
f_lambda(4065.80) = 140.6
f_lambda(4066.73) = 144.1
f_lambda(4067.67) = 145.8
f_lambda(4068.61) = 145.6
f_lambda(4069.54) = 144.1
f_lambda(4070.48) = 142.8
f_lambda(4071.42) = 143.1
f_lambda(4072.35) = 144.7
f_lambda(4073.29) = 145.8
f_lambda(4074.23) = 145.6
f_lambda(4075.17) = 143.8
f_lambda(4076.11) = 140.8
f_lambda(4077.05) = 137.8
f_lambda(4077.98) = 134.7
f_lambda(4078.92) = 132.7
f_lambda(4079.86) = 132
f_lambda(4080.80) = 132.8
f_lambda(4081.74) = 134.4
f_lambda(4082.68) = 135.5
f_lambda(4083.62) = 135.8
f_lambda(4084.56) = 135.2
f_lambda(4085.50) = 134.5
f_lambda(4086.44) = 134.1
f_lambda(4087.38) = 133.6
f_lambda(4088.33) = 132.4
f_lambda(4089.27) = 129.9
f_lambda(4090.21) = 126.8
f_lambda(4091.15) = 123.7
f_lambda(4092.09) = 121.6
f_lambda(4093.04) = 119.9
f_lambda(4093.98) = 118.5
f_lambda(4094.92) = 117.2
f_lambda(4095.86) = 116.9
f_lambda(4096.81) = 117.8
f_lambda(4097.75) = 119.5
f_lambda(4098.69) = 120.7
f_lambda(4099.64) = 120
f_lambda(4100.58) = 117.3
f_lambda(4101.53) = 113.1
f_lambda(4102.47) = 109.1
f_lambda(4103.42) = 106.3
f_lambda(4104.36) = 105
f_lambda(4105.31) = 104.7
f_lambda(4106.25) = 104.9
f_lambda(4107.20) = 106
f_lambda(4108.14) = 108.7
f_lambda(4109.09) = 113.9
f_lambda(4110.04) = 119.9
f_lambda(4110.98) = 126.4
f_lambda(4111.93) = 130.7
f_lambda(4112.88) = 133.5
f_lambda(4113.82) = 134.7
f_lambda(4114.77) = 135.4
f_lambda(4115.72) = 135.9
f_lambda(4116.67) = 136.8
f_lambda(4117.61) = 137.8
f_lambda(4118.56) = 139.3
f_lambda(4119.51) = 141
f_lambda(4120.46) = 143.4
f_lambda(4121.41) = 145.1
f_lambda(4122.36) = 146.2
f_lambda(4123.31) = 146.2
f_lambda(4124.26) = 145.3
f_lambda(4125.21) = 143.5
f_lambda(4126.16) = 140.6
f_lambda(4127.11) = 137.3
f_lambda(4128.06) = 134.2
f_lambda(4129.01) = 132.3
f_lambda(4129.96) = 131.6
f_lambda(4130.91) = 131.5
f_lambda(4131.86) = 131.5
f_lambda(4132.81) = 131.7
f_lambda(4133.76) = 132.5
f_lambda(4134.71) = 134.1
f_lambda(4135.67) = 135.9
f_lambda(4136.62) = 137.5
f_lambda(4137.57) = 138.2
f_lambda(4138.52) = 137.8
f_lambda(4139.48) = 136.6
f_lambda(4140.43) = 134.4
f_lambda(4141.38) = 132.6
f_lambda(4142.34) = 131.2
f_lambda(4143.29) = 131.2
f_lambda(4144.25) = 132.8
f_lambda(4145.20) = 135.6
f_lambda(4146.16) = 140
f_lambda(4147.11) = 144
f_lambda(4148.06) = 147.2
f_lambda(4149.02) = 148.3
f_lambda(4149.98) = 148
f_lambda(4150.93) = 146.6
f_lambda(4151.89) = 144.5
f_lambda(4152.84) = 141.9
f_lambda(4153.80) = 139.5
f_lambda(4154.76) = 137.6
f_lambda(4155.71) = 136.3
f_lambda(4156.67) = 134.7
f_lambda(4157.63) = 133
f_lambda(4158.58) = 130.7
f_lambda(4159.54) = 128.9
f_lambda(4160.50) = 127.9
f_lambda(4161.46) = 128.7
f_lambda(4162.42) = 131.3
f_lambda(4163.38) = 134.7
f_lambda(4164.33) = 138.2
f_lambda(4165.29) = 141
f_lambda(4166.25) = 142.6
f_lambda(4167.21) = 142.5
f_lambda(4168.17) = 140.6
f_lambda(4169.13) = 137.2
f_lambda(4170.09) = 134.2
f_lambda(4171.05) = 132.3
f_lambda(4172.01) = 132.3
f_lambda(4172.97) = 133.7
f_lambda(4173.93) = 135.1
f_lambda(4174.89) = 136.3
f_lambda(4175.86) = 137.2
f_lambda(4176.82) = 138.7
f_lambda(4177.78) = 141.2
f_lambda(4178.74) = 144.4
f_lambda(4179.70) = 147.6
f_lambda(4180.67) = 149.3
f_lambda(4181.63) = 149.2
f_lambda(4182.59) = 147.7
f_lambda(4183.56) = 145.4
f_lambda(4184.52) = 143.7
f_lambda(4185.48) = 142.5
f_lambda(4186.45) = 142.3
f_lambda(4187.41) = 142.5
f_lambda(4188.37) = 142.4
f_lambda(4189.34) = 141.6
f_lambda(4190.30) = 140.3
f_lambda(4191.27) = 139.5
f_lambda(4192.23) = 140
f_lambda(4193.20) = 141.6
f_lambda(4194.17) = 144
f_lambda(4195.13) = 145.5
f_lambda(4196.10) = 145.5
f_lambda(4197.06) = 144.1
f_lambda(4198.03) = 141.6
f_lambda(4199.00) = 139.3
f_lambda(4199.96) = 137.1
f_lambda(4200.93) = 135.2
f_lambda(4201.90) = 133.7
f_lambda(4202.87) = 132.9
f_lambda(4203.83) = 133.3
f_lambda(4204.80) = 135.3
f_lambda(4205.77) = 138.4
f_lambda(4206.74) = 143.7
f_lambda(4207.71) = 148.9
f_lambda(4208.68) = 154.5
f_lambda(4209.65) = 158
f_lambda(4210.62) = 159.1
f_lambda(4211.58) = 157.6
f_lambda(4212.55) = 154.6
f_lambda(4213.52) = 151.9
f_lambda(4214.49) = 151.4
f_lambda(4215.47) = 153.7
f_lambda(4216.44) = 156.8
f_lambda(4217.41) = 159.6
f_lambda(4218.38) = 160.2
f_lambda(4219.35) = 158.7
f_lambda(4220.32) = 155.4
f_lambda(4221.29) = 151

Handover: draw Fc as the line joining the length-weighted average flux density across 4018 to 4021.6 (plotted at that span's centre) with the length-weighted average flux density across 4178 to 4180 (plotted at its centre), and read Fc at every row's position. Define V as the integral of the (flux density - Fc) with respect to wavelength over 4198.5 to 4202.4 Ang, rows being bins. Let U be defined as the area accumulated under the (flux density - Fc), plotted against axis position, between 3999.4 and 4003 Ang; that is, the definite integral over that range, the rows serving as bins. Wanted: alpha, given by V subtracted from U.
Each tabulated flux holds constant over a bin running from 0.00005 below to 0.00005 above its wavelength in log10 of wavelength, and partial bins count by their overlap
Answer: -46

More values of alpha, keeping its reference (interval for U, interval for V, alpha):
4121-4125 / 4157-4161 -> 53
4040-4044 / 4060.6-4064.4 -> -7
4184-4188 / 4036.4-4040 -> 18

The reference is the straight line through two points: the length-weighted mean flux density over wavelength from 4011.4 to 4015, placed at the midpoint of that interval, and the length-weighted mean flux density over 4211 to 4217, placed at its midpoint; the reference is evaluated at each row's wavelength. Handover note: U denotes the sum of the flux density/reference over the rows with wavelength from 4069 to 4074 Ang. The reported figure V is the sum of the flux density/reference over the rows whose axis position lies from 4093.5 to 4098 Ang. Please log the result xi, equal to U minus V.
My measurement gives 1.0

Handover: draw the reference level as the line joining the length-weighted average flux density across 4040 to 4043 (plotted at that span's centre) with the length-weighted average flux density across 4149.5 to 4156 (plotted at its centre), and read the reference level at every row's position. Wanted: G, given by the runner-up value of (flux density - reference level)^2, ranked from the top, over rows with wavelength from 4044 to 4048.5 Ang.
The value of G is 17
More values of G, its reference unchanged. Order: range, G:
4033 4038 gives 71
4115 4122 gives 17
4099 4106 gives 1253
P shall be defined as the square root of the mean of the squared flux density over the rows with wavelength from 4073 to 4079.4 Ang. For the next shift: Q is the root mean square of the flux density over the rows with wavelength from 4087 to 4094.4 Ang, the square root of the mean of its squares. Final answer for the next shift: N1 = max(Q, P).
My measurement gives 140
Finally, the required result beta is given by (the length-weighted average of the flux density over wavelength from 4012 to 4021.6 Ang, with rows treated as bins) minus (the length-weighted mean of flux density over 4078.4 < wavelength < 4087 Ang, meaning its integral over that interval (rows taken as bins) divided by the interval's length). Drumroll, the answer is 13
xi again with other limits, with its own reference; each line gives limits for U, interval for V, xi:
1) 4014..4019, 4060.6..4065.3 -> 0.7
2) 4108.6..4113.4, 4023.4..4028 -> -1.1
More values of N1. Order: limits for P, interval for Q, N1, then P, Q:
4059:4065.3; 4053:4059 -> 159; 140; 159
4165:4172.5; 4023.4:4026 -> 150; 138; 150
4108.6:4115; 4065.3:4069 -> 144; 128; 144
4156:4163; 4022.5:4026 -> 151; 131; 151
